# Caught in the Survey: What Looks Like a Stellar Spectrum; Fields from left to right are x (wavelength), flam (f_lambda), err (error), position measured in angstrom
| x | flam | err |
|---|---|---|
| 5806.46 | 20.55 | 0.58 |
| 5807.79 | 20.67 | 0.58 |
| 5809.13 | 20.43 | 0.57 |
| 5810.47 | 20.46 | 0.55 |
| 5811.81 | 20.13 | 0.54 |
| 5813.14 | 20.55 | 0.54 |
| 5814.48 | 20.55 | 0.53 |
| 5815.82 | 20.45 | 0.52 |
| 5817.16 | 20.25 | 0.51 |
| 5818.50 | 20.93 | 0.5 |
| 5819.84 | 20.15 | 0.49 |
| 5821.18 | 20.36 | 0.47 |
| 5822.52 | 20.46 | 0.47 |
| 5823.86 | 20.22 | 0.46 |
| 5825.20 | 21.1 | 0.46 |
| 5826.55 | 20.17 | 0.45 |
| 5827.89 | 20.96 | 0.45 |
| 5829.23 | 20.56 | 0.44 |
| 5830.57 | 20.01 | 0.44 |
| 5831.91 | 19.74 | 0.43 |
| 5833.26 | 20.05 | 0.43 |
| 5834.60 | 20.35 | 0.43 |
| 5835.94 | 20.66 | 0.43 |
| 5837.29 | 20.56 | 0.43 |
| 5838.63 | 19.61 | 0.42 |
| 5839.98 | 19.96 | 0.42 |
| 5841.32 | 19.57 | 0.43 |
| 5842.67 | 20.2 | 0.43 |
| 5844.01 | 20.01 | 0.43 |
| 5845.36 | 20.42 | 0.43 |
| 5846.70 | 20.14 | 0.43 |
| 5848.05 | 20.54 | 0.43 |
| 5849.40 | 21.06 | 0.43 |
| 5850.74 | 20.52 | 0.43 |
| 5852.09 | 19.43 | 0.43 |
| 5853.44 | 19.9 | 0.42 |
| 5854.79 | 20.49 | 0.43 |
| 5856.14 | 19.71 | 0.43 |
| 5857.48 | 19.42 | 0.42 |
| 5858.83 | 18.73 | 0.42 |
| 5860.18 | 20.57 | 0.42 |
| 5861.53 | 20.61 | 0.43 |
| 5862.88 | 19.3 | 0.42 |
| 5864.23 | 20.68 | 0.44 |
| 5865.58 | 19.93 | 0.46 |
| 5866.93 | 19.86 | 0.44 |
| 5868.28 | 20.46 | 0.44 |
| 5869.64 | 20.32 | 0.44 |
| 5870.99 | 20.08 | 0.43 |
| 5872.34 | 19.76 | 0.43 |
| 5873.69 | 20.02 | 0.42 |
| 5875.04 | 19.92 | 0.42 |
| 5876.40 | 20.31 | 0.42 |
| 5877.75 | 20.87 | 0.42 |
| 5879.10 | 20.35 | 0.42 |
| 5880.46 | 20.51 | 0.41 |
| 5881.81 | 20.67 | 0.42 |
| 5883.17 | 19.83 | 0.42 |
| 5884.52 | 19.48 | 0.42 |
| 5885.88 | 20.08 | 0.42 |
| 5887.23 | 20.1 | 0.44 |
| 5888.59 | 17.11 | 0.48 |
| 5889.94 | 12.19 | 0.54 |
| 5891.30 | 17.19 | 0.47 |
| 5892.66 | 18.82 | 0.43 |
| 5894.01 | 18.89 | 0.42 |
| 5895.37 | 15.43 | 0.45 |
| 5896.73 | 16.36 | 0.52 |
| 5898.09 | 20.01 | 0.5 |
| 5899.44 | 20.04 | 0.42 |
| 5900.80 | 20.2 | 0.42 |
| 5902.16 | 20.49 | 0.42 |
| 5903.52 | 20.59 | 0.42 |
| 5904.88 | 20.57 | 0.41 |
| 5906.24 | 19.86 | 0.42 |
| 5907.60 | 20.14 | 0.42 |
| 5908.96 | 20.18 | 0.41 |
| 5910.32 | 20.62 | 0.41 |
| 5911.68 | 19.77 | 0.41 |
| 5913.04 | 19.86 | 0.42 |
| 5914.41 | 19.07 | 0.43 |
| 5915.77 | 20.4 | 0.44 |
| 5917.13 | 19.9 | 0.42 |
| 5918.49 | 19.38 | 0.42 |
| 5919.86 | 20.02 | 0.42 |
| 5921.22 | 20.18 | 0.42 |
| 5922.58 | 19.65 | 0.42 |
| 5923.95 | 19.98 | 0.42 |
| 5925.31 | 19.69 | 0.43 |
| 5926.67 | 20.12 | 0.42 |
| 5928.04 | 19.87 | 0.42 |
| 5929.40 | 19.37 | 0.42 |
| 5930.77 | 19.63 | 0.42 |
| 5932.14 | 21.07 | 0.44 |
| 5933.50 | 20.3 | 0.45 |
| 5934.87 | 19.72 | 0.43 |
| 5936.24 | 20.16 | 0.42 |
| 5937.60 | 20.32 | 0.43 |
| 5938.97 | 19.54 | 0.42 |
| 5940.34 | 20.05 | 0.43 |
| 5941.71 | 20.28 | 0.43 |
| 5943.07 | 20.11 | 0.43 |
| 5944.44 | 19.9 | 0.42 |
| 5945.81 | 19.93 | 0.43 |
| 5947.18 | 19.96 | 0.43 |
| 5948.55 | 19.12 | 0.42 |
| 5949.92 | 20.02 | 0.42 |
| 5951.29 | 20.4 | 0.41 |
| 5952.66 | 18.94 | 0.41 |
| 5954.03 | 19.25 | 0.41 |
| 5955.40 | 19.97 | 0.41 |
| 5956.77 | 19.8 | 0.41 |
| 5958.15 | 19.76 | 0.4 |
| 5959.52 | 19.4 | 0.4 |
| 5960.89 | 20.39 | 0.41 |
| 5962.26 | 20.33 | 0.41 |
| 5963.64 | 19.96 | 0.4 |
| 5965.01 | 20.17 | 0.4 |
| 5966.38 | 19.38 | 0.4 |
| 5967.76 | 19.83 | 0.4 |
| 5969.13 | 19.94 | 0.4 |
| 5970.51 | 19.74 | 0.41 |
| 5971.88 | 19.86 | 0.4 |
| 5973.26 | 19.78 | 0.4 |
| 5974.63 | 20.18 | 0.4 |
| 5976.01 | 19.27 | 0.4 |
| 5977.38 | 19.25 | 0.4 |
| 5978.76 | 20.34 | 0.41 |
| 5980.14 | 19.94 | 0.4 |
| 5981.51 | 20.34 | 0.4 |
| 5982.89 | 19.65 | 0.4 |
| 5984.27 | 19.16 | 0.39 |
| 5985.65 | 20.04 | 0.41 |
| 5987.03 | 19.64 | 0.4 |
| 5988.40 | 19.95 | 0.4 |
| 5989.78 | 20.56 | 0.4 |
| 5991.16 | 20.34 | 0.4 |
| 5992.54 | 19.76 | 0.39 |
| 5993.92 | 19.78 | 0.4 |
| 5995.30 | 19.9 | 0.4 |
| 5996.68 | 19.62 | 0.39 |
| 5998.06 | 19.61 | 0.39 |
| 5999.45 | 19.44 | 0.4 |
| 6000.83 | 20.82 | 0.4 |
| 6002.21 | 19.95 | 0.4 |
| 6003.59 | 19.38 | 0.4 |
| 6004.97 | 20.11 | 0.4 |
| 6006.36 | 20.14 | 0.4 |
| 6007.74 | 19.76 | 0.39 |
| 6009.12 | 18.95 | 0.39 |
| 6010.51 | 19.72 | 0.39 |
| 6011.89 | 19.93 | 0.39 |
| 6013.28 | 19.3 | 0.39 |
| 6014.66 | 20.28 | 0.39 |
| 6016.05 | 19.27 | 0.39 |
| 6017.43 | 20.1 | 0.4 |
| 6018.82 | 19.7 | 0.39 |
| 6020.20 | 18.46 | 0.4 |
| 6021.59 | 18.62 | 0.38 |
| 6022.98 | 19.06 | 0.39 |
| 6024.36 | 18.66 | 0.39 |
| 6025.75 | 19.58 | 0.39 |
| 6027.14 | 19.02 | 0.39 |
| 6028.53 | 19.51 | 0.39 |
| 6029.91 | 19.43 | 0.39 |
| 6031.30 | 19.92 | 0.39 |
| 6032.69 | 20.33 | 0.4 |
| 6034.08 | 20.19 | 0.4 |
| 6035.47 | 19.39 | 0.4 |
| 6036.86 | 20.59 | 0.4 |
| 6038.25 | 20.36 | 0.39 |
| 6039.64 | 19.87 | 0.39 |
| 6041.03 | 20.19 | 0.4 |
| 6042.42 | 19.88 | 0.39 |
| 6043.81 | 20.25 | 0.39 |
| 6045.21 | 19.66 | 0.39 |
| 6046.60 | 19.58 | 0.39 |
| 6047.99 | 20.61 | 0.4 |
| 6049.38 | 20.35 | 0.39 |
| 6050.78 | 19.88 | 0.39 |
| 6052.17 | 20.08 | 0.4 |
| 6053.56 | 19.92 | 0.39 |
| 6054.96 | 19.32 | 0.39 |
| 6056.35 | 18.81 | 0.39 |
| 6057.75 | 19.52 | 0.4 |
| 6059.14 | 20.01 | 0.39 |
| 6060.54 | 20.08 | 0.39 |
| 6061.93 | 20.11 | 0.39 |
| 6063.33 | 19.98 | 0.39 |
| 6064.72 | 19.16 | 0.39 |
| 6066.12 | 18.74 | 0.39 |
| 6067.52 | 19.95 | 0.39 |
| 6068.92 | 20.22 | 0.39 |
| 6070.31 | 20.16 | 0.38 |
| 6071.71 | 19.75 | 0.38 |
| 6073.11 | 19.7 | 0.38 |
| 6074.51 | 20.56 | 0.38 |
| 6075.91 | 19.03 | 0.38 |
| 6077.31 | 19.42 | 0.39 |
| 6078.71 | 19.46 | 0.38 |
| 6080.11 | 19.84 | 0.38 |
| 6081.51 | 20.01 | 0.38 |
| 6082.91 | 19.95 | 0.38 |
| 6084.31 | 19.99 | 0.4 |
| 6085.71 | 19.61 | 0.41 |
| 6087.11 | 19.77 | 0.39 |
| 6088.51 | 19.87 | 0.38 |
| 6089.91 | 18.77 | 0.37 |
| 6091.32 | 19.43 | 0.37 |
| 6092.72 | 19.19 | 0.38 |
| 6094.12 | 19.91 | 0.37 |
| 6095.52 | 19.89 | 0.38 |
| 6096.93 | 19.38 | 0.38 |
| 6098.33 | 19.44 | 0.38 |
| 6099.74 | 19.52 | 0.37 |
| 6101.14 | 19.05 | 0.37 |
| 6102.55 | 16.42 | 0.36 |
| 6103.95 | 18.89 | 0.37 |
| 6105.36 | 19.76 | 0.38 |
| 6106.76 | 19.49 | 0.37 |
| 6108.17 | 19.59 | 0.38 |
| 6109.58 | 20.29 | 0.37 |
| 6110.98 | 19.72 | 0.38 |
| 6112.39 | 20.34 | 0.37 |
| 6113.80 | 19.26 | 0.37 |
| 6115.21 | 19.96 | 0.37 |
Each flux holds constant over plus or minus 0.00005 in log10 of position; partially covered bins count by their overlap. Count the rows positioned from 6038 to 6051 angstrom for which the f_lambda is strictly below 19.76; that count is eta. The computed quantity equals 2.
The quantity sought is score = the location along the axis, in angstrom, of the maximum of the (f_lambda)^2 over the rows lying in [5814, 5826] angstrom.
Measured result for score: 5825.20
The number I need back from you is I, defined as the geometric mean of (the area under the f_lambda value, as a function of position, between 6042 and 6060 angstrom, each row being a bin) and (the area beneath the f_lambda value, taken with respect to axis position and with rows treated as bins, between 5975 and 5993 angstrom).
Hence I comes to 357.3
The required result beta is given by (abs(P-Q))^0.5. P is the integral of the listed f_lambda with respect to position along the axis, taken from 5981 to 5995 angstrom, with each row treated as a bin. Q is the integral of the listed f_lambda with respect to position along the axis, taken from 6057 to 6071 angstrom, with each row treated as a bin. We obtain 1.3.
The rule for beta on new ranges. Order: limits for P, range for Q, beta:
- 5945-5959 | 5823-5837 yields 3.1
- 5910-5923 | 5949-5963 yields 4.4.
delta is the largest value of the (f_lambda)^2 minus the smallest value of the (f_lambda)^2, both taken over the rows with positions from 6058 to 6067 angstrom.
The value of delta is 53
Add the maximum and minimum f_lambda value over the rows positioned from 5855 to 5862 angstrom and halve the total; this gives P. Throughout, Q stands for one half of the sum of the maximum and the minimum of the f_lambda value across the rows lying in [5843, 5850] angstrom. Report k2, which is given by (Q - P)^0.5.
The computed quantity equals 0.9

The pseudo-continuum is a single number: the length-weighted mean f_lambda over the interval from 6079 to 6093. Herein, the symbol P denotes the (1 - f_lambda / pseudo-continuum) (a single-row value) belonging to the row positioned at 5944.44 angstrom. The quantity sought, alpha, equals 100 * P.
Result -1.2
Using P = -0.012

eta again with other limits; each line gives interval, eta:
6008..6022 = 7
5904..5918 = 1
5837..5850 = 2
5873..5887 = 1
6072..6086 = 5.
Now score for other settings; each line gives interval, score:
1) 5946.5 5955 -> 5951.29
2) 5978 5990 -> 5989.78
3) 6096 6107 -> 6105.36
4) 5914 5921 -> 5915.77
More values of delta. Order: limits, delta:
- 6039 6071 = 74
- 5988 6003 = 56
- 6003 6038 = 83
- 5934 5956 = 57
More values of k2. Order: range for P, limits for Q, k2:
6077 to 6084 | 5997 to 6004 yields 0.6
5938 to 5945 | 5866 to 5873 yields 0.4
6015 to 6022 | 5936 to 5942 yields 0.8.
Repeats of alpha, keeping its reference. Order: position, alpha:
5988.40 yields -1.5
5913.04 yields -1.0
